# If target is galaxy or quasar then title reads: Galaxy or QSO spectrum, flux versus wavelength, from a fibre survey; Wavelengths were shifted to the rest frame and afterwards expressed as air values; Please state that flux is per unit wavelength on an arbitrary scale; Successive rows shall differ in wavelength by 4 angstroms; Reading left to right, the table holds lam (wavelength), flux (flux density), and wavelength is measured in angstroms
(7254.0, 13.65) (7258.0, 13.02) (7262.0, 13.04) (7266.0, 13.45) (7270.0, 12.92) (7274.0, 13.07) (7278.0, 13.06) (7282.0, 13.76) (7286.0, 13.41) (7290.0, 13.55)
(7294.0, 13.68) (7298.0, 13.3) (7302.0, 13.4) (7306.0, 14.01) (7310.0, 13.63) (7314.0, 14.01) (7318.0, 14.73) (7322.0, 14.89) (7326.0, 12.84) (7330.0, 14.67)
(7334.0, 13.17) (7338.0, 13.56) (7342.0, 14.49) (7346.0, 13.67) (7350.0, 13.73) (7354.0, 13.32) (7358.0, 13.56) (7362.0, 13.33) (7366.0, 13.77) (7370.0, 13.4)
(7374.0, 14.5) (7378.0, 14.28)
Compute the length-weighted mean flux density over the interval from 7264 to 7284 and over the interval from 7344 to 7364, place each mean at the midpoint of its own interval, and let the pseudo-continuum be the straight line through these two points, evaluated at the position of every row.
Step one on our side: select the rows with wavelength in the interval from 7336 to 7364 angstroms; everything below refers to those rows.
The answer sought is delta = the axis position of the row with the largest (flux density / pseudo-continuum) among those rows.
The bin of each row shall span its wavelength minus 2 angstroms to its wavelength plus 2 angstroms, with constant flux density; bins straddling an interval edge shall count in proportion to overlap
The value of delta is 7342.0 angstroms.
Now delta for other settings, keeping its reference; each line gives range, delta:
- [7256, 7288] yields 7282.0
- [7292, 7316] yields 7306.0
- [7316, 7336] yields 7322.0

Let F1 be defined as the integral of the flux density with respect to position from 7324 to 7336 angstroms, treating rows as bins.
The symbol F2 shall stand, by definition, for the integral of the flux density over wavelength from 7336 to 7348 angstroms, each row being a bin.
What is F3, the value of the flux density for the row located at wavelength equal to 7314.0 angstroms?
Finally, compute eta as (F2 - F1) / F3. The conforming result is 0.3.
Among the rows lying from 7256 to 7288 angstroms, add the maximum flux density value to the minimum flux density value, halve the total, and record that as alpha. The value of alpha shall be 13.3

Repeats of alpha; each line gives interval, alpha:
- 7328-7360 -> 13.9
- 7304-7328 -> 13.9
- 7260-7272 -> 13.2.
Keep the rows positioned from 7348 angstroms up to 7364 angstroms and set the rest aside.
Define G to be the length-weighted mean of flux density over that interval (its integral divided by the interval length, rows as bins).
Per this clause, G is 13.5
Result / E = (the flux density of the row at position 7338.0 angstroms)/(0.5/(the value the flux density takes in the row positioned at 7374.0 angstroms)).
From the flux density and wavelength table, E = 393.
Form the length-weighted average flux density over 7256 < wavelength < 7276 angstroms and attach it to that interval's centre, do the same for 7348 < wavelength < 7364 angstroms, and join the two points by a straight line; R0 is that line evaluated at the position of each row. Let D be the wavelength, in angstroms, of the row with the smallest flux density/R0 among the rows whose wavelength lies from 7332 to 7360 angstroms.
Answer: 7334.0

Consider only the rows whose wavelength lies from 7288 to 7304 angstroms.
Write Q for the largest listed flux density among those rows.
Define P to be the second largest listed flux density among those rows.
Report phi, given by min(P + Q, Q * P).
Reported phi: 27.2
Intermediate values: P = 13.55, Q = 13.68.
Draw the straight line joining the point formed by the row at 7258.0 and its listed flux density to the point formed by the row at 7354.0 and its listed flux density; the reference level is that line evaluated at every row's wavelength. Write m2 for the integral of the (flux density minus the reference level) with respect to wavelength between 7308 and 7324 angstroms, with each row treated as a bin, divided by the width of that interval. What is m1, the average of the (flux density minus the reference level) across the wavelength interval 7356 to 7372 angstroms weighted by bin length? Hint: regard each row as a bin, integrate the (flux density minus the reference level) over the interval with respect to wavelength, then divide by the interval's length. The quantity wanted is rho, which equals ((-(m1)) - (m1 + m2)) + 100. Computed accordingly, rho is 98.6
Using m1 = 0.16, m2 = 1.11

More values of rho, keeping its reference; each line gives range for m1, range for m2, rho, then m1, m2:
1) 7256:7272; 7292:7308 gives 99.4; 0.07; 0.45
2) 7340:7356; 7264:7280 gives 98.9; 0.50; 0.06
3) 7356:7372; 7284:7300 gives 99.3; 0.16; 0.36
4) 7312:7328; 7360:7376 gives 97.8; 0.90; 0.39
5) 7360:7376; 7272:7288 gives 99.0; 0.39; 0.24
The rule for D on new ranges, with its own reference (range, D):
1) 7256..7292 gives 7270.0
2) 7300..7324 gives 7302.0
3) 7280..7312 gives 7298.0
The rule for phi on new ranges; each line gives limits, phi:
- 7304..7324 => 29.6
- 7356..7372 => 27.3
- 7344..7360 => 27.4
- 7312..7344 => 29.6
